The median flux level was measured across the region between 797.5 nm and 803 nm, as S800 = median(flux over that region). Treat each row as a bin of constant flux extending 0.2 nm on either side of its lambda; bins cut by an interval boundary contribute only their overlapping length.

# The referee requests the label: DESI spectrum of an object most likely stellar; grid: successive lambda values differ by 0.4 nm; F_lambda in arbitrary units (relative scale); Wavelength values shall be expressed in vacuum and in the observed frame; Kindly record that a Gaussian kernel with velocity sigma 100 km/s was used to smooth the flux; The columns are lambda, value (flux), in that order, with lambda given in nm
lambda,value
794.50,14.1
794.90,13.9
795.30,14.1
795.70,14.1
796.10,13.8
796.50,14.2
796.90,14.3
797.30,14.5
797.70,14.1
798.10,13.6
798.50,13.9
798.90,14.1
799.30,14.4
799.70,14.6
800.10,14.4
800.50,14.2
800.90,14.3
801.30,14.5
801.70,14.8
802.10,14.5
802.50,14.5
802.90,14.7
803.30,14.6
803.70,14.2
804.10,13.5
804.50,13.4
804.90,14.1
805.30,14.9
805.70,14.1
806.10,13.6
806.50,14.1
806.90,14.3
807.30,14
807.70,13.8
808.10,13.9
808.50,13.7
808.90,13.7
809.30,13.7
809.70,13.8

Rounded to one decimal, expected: 14.4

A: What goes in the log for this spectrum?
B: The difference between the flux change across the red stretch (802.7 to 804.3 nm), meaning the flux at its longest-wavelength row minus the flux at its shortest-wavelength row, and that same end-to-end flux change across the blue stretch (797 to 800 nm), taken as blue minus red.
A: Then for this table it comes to 1.3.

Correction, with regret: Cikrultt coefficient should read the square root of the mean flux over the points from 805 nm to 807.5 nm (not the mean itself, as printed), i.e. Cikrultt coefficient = 3.764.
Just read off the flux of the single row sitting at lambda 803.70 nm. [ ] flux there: 14.2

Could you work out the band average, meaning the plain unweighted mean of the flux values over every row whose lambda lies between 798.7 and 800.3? 14.4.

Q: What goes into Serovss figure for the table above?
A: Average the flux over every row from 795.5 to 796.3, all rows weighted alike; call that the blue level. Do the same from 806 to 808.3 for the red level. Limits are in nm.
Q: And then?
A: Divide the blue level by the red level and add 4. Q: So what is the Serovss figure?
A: 5.00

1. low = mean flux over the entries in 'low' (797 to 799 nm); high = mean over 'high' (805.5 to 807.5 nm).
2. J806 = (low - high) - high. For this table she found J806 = -14.0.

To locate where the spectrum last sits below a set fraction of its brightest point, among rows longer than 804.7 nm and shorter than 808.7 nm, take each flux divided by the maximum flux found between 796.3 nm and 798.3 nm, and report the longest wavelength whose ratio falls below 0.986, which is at 808.50 nm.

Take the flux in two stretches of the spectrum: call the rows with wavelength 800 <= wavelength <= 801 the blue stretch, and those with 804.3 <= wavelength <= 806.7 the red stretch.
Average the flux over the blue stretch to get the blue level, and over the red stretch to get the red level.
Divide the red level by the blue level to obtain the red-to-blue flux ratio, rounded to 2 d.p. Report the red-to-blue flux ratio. 0.98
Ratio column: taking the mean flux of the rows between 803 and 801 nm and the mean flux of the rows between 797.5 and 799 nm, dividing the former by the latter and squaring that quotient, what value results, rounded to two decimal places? 1.10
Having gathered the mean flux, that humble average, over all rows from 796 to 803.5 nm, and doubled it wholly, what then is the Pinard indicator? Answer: 28.6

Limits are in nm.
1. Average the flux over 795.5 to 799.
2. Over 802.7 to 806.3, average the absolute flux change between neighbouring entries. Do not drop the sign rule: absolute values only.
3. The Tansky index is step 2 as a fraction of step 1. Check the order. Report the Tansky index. 0.036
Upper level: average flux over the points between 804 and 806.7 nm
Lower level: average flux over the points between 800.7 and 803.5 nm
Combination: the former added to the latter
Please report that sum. 28.5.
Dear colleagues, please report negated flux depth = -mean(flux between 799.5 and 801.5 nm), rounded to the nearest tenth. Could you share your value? -14.4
